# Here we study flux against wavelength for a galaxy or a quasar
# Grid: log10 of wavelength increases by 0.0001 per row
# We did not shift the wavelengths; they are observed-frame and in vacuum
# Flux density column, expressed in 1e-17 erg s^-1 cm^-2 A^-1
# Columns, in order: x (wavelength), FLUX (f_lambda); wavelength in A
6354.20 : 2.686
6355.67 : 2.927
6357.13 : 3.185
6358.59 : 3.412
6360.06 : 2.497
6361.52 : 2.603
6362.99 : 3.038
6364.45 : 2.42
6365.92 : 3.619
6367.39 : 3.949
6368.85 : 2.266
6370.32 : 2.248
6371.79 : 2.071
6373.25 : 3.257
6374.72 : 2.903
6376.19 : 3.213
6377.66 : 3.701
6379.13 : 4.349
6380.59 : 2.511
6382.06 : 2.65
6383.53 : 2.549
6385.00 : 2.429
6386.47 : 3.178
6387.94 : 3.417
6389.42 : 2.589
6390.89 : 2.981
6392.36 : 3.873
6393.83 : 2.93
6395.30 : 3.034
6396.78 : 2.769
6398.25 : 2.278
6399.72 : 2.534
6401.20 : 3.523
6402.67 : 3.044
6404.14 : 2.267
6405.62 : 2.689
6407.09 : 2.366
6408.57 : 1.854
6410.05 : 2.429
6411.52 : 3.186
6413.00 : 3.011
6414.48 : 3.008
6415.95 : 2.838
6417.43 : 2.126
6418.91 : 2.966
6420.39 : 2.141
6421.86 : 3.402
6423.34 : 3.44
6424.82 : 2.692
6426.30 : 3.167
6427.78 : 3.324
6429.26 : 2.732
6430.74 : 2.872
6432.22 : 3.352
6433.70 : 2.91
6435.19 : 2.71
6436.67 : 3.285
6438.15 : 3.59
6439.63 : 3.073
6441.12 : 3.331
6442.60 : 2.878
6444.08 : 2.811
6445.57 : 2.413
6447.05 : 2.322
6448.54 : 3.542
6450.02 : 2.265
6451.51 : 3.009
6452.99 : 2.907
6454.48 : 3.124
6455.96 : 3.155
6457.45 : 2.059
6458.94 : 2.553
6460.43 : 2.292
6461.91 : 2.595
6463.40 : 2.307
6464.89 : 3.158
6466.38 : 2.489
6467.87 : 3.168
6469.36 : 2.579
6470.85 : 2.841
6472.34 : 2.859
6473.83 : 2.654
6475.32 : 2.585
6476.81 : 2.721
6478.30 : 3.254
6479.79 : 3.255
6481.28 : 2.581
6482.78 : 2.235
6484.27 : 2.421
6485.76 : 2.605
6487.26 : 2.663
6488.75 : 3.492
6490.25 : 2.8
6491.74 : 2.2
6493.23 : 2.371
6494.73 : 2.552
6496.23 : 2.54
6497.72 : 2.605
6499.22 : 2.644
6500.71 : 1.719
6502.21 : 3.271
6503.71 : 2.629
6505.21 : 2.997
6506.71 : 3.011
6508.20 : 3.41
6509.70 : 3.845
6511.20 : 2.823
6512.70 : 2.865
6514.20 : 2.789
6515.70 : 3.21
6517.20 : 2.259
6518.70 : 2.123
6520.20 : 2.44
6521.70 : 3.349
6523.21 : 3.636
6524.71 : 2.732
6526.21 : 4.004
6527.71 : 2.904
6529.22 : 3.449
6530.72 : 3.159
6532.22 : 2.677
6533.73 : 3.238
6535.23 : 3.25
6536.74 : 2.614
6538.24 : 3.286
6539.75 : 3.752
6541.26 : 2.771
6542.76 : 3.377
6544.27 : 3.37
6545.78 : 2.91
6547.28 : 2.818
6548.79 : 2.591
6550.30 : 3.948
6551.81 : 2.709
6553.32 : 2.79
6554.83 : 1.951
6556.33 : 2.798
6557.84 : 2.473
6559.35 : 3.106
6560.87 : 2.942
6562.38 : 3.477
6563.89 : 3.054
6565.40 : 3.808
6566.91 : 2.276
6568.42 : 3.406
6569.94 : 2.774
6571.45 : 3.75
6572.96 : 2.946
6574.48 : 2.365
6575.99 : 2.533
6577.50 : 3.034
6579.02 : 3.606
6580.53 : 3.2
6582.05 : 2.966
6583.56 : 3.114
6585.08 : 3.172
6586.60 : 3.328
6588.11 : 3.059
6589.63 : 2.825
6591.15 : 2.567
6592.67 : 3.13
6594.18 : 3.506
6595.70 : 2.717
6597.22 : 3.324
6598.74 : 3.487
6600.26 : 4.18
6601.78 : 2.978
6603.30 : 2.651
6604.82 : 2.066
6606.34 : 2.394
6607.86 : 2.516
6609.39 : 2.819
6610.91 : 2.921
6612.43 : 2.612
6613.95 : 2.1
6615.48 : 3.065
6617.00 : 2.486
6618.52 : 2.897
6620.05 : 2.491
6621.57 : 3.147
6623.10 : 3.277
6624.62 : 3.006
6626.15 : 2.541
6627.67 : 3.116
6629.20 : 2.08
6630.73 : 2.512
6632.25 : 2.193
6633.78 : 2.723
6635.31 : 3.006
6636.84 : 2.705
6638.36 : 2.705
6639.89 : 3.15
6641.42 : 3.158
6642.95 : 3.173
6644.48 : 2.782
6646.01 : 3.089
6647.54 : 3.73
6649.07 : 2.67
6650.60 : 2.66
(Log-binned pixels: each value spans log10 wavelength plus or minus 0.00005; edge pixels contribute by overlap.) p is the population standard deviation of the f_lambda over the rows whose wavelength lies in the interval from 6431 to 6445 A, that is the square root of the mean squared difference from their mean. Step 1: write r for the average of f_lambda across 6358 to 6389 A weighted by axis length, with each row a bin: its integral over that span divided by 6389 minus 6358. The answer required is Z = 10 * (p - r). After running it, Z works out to -27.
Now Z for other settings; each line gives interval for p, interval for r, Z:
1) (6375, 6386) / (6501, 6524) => -23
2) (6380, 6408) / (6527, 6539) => -26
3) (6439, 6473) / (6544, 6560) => -25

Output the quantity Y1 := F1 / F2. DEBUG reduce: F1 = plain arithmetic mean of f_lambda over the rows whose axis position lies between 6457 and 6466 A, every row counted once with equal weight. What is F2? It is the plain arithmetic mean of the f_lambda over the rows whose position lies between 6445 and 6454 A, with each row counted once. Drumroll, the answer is 0.91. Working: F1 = 2.5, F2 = 2.74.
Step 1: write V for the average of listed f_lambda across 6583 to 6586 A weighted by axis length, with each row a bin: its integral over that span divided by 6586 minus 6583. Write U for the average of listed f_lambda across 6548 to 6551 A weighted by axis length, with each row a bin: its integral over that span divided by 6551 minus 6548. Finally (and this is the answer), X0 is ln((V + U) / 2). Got 1.16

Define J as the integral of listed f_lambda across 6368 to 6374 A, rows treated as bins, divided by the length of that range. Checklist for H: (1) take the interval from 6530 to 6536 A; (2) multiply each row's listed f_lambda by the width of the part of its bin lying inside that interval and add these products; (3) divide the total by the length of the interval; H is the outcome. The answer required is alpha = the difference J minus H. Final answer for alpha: -0.6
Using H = 3.078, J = 2.5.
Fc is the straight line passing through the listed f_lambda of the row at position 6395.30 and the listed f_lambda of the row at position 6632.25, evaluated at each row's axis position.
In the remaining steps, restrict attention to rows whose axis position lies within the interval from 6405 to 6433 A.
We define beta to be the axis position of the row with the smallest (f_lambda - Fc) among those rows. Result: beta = 6408.57 A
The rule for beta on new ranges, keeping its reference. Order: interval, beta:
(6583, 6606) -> 6604.82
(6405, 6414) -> 6408.57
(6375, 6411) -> 6408.57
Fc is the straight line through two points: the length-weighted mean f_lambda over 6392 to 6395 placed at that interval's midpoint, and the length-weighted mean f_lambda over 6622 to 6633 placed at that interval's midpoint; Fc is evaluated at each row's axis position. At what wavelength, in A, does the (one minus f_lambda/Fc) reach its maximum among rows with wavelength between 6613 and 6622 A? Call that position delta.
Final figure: 6613.95 A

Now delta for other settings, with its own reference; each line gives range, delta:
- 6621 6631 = 6629.20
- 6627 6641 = 6629.20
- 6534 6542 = 6536.74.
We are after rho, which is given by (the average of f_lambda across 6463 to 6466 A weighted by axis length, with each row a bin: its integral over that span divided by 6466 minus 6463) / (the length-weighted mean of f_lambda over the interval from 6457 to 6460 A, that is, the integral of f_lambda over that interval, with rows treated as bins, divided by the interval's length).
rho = 1.18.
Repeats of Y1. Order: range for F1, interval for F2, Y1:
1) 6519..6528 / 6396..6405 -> 1.16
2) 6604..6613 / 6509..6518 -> 0.86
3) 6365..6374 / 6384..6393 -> 0.94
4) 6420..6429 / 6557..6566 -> 0.96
